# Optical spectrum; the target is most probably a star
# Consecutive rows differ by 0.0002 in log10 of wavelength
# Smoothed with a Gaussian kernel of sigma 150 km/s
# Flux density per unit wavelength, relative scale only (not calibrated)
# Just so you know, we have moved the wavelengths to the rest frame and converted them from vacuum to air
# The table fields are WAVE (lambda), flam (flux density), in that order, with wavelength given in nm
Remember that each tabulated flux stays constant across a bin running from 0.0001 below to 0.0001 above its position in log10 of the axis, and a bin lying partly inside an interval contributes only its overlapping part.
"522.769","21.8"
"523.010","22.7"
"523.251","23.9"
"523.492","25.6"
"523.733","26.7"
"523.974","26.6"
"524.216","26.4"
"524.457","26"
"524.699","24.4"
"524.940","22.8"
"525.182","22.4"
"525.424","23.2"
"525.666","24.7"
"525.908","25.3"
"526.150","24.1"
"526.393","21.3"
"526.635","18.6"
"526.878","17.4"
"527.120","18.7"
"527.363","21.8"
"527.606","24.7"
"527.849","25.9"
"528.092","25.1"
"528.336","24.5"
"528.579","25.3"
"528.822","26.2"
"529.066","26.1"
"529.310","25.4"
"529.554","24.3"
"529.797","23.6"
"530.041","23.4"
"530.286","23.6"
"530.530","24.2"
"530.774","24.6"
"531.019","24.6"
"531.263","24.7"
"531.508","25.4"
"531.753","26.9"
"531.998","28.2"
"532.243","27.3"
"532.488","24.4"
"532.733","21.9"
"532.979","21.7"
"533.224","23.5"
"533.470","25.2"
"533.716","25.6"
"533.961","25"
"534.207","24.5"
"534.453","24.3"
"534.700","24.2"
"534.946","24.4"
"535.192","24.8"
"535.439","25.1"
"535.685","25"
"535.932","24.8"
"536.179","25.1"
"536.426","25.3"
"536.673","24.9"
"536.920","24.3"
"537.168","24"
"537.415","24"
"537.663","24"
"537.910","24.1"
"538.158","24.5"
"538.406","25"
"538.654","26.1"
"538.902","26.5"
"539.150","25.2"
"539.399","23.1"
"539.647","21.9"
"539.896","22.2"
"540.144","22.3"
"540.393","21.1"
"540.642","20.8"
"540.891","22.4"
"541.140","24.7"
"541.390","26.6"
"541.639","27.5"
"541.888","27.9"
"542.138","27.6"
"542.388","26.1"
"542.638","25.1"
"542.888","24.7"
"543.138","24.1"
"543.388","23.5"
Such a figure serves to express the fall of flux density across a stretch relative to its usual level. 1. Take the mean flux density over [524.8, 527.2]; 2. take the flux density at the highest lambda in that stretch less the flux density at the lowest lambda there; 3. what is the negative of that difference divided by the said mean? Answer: 0.19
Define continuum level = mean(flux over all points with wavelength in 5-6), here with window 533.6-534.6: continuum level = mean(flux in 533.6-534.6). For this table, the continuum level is 24.8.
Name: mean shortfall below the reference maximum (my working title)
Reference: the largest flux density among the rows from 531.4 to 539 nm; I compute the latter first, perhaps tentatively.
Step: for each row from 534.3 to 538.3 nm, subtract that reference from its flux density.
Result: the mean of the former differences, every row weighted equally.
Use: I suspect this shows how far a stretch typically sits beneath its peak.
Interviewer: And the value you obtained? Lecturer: -3.65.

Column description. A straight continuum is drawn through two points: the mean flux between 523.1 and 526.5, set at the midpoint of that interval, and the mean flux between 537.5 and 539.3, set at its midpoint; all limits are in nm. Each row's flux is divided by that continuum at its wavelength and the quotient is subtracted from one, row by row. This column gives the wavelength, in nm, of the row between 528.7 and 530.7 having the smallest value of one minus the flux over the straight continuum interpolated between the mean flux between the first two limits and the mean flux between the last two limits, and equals 528.822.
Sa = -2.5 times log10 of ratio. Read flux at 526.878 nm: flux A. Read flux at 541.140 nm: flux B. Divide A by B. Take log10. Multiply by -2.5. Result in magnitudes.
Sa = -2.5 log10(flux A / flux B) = 0.38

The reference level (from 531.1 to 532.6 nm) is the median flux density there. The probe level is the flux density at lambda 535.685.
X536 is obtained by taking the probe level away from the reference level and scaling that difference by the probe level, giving 0.046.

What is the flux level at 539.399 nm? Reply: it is 23.1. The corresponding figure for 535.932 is 24.8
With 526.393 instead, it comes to 21.3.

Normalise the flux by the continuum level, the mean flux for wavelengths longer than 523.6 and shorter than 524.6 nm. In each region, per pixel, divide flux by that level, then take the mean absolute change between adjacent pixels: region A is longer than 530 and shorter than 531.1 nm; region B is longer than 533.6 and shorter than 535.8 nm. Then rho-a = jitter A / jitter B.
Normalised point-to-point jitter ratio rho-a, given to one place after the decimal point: 1.0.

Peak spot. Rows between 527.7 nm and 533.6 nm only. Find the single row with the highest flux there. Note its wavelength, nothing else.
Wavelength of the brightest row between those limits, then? 531.998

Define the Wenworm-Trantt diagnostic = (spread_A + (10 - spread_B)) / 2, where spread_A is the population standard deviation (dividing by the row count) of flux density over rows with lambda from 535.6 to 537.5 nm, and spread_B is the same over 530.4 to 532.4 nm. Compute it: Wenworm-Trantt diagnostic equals 4.5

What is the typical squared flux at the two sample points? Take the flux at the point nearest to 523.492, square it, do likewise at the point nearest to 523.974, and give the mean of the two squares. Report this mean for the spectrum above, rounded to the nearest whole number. 681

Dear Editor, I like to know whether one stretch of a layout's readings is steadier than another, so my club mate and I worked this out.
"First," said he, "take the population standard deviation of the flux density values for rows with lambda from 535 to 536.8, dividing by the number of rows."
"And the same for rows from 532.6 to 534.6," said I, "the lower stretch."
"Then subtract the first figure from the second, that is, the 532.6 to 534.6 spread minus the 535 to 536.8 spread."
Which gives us 1.2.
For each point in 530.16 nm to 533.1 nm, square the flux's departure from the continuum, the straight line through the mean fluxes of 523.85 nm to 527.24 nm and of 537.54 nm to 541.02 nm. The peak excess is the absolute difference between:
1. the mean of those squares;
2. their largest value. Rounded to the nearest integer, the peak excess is 19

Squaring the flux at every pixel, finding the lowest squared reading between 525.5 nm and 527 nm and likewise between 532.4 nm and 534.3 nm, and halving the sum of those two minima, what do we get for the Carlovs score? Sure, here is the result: 387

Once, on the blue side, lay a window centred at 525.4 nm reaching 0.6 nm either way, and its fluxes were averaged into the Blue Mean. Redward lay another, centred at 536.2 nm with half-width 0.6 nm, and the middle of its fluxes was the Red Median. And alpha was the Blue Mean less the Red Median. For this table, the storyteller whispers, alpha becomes -1.3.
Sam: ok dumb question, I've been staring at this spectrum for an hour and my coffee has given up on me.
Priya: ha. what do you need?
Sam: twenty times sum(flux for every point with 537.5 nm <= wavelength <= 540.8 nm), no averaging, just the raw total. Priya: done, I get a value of 6136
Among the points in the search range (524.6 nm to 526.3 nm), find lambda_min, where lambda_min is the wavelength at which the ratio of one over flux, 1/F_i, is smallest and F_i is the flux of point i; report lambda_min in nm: 525.908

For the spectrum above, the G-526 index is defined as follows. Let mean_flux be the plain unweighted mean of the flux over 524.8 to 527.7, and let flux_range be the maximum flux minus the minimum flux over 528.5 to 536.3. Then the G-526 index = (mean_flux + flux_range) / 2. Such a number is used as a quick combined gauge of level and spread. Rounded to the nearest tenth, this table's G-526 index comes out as 14.3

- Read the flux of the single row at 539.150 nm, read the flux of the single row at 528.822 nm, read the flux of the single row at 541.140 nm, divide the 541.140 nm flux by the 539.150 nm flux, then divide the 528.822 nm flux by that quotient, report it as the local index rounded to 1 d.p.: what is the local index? 26.7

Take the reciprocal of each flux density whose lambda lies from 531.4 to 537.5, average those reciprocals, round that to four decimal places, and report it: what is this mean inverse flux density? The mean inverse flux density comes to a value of 0.0405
